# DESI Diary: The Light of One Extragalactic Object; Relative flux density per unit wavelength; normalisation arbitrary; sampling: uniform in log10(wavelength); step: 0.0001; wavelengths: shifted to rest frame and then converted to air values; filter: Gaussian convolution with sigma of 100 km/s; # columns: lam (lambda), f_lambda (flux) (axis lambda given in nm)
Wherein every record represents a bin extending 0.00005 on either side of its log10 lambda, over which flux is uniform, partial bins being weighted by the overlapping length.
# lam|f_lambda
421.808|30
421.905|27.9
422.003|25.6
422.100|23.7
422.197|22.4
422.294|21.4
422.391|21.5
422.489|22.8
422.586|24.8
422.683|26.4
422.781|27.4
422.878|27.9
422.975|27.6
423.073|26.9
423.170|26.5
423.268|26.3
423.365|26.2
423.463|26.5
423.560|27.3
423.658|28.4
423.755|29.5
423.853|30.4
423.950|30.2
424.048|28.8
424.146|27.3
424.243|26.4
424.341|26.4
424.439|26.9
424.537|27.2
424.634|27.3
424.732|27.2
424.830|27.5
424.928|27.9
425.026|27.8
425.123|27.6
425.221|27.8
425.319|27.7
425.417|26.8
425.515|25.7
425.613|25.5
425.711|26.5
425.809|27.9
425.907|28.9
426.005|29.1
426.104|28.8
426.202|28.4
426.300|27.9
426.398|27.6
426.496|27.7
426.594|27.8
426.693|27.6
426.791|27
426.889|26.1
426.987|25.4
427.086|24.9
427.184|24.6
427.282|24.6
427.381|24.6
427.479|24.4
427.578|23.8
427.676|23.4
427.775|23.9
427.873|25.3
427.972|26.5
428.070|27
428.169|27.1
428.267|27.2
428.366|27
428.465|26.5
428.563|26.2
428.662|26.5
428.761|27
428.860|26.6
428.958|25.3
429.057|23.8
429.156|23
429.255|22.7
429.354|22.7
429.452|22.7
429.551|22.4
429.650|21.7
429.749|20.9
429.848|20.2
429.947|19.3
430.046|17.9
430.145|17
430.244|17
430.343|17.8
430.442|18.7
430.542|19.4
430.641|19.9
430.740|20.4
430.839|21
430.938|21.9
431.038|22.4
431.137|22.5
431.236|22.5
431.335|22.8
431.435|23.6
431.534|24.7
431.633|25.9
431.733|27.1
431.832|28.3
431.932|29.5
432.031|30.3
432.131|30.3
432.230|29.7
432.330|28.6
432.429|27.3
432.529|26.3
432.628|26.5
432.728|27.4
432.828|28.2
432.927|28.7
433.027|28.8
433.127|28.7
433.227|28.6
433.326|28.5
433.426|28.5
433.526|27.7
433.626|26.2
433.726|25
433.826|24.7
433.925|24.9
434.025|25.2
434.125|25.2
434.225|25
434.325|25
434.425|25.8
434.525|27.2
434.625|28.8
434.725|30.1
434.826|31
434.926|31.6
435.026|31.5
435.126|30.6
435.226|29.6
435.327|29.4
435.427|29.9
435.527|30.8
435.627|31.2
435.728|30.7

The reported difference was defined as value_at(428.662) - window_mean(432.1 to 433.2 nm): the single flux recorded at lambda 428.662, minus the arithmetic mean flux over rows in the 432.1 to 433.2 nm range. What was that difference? -1.7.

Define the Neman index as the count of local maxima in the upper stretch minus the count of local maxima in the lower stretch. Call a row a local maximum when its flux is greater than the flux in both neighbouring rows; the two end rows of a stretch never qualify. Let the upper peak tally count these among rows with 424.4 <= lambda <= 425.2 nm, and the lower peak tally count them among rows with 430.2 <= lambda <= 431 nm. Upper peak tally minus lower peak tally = 2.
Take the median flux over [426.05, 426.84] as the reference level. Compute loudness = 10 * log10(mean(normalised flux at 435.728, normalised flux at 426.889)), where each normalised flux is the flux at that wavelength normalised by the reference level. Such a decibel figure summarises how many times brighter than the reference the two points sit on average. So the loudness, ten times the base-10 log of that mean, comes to 0.1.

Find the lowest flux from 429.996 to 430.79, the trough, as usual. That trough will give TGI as 17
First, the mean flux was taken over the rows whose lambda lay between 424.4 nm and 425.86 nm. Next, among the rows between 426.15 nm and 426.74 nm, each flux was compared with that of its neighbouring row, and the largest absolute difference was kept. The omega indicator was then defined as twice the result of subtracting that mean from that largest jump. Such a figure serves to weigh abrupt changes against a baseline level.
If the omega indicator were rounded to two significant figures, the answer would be -53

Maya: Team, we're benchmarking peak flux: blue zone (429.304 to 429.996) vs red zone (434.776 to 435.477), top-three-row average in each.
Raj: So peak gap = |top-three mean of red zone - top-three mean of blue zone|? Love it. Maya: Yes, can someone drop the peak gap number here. 8.8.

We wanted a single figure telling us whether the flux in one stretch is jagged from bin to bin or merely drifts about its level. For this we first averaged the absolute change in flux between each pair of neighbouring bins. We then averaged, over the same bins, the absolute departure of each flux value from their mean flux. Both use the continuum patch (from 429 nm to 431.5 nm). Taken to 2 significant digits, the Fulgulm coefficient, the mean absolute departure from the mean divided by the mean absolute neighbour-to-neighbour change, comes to 3.2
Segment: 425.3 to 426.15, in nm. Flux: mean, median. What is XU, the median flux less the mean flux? 0.3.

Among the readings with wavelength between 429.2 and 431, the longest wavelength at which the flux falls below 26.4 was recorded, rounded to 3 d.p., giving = 430.938 nm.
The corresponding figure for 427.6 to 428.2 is 427.873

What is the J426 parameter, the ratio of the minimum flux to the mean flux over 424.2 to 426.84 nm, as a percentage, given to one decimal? 92.9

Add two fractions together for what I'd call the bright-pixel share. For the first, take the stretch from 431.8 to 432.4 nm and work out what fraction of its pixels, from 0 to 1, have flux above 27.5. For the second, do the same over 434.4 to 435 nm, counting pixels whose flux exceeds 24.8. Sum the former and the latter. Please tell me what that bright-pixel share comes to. 2.0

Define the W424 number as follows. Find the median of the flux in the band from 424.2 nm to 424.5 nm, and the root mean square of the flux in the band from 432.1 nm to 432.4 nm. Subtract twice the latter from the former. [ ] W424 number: -33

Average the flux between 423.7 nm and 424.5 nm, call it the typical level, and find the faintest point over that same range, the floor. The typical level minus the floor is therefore 1.8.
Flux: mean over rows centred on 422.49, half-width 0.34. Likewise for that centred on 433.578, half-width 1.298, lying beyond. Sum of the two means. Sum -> 51.0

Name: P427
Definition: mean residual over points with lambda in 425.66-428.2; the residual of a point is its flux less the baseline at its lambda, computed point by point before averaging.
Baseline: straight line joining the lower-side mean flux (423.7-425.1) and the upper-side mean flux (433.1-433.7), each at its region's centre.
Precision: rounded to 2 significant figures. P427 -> -1.5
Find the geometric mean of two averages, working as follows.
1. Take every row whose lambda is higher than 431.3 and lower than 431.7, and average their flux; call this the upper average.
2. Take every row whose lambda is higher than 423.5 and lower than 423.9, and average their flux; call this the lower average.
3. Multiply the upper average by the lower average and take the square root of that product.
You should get 26.5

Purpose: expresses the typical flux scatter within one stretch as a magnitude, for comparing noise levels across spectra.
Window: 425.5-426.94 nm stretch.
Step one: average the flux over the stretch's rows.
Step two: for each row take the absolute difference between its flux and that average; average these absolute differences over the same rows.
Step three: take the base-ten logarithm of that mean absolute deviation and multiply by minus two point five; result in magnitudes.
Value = 0.1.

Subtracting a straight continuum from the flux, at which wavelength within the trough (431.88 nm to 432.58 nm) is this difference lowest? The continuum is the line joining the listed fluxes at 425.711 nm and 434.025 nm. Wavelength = 432.529 nm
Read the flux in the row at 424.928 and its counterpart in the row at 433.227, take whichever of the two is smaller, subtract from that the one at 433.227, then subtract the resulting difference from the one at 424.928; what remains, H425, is 28.6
